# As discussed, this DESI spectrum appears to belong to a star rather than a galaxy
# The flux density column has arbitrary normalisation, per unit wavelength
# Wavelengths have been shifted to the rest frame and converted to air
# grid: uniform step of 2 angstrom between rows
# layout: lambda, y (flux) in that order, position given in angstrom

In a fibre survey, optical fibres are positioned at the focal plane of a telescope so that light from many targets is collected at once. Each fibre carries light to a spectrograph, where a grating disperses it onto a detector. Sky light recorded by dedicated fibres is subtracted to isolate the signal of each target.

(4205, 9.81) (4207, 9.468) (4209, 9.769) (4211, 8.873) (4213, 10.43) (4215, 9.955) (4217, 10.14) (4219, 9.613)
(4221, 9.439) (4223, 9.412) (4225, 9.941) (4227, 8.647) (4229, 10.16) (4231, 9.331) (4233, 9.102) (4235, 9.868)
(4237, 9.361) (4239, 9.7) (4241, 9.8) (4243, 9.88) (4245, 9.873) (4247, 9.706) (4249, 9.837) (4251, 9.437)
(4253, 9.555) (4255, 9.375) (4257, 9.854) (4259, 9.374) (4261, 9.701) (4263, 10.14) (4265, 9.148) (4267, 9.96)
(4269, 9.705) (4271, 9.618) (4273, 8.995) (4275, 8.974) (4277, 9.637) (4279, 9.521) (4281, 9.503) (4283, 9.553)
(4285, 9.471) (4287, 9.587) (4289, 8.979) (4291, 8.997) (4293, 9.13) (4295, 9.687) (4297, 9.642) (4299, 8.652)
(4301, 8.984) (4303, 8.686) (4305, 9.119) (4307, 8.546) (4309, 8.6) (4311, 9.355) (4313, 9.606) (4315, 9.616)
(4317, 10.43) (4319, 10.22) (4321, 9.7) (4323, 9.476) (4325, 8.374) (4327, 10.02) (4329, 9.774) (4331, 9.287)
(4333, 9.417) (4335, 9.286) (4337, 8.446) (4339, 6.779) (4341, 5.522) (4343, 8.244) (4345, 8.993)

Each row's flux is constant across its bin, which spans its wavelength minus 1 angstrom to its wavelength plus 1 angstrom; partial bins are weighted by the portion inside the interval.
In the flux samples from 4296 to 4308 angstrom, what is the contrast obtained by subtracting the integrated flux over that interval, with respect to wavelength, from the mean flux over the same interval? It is -98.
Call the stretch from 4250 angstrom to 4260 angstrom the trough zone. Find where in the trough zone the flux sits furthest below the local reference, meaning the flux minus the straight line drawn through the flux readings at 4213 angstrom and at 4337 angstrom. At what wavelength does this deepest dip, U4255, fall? 4251 angstrom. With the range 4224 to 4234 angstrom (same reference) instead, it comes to 4227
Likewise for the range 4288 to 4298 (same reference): 4289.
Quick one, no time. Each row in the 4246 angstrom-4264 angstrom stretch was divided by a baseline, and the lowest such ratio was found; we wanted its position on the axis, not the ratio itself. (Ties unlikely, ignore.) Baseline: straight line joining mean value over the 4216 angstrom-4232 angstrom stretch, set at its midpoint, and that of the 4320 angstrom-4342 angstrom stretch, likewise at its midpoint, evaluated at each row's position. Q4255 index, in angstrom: 4255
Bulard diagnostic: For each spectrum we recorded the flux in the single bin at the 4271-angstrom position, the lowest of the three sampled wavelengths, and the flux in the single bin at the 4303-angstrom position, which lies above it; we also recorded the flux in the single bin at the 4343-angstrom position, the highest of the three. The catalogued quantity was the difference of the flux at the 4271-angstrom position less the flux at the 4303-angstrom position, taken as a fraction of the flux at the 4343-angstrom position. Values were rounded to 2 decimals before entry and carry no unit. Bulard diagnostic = 0.11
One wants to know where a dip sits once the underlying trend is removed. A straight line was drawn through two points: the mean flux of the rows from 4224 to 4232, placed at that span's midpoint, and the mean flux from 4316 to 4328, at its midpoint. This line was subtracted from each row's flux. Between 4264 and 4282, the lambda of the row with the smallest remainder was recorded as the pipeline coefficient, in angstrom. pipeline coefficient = 4275 angstrom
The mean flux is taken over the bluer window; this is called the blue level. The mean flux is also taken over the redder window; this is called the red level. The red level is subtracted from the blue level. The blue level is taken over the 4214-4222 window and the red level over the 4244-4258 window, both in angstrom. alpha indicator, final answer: 0.1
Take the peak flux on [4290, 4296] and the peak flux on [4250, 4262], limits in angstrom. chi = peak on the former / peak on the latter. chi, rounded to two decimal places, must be 0.98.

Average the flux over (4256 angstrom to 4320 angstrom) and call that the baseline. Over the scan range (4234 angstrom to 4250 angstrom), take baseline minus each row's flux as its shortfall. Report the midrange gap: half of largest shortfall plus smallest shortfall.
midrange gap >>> -0.21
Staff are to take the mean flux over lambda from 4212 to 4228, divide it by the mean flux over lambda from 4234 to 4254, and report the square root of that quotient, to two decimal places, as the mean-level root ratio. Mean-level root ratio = 1.00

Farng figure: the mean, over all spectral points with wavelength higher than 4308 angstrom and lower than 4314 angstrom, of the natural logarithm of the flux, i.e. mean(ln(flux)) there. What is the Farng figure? 2.22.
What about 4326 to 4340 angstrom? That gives 2.19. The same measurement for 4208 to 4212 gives 2.23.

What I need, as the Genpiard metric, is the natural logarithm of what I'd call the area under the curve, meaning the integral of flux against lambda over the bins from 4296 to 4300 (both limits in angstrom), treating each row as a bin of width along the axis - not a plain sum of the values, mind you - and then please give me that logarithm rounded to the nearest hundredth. 3.60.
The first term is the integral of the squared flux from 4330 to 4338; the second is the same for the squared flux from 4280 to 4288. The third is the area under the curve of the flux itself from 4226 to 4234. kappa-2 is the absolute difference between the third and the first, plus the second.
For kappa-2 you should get 1317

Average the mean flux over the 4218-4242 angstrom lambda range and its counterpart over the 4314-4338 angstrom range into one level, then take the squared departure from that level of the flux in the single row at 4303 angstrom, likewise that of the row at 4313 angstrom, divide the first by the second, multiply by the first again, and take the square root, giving 7.8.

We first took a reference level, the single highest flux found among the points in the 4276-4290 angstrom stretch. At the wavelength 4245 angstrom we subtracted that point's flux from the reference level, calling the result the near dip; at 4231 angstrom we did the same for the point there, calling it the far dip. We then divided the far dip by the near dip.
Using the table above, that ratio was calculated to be -1.3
